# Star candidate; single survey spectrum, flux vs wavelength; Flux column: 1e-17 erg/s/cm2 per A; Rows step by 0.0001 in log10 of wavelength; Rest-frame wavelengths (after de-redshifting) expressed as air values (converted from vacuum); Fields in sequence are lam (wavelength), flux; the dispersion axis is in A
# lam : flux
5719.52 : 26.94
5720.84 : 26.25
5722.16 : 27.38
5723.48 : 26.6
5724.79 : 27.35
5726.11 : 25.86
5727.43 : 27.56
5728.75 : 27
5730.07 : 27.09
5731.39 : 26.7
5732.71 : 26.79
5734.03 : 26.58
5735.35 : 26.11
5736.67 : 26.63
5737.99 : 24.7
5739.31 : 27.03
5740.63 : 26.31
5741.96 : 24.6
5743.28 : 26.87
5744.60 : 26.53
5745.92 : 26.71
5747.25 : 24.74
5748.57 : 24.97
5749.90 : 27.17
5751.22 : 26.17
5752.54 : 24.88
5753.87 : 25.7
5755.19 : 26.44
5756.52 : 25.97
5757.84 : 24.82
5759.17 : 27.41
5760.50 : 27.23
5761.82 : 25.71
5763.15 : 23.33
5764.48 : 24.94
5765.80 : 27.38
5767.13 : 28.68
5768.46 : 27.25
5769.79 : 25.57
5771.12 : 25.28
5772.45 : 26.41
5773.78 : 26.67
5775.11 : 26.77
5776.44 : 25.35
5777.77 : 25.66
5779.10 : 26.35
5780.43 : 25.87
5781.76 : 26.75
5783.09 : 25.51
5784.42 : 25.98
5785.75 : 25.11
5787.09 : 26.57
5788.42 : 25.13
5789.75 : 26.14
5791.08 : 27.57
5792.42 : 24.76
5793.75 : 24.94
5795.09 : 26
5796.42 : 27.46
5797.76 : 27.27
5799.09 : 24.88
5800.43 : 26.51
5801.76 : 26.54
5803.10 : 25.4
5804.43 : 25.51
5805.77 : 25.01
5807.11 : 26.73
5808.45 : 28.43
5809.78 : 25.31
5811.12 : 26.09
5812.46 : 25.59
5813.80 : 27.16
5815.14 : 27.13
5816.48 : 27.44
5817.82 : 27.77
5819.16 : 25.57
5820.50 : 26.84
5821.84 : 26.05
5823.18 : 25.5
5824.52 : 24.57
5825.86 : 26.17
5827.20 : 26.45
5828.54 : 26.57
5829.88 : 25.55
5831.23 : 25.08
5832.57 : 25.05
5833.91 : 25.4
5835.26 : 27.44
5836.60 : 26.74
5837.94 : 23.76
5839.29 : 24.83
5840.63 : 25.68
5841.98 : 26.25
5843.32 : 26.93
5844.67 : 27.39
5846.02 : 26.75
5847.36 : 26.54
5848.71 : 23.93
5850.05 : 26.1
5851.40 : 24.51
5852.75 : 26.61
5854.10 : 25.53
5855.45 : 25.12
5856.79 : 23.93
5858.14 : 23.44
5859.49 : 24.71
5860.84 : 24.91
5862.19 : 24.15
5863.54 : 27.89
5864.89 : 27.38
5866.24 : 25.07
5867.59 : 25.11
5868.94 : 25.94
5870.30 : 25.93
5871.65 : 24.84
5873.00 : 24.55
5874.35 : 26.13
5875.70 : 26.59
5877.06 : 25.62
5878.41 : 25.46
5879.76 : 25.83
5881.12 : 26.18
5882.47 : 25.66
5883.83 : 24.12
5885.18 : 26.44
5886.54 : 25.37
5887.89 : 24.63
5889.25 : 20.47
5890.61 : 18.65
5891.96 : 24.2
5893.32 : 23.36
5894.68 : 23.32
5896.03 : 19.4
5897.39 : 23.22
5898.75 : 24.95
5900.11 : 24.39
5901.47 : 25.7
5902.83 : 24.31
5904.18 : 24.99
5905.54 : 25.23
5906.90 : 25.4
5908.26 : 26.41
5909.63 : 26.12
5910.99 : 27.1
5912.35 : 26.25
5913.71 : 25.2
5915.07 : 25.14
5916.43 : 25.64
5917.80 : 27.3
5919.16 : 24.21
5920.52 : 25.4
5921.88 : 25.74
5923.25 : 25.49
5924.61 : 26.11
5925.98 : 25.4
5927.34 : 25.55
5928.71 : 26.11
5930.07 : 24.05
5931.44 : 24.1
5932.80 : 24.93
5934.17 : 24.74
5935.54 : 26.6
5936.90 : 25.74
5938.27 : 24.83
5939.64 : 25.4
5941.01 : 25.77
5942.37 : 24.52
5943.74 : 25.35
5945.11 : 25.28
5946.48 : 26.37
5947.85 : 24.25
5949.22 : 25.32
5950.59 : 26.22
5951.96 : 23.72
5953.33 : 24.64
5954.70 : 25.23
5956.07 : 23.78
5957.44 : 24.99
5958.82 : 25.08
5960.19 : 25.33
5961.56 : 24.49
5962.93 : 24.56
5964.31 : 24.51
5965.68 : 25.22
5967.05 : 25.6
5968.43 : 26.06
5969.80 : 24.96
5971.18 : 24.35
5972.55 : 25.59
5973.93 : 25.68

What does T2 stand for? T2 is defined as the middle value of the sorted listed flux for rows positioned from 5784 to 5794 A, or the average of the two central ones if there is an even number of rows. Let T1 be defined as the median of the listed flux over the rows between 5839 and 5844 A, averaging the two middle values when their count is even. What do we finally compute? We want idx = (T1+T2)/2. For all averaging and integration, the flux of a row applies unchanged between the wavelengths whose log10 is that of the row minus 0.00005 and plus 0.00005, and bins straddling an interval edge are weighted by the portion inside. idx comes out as 25.8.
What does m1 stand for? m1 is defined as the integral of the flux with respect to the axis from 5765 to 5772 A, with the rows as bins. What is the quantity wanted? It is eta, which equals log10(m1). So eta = 2.27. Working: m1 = 187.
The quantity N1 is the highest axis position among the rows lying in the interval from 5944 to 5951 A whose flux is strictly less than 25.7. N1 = 5949.22 A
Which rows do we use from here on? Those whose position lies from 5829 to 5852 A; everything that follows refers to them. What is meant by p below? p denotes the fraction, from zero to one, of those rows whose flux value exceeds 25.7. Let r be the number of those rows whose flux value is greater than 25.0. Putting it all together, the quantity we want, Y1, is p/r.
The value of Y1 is 0.0362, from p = 0.47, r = 13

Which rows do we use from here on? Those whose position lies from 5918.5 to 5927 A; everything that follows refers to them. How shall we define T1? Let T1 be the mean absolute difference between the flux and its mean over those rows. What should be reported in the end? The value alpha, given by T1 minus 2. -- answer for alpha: -1.61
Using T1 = 0.39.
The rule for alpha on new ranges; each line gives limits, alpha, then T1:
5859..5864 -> -0.76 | 1.24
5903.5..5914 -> -1.37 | 0.63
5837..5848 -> -1.06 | 0.94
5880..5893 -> -0.04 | 1.96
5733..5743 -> -1.23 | 0.77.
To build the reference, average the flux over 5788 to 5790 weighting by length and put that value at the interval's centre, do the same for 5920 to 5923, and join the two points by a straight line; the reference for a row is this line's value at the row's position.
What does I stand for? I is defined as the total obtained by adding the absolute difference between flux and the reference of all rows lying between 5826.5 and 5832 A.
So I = 2.4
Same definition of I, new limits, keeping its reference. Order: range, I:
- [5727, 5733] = 6.8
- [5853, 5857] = 2.2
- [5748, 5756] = 4.3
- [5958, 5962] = 1.7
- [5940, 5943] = 1.2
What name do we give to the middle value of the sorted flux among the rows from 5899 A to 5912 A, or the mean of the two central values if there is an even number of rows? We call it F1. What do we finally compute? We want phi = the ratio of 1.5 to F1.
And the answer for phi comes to 0.0591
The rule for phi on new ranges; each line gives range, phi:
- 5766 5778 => 0.0568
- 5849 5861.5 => 0.0602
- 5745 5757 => 0.0578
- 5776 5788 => 0.0580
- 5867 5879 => 0.0585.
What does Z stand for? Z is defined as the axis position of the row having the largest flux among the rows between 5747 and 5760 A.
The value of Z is 5759.17 A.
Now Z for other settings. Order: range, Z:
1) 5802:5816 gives 5808.45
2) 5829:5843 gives 5835.26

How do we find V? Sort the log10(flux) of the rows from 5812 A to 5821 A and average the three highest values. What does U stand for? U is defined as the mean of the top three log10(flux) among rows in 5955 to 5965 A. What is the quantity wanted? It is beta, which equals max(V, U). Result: 1.439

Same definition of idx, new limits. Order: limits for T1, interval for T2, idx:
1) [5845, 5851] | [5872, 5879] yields 26.0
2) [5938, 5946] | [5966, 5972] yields 25.3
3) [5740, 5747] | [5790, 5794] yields 25.7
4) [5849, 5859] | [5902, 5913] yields 25.4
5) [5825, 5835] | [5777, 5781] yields 25.7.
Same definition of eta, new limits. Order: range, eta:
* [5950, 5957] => 2.24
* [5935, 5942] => 2.25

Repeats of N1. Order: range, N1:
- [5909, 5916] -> 5915.07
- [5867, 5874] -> 5873.00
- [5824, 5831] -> 5829.88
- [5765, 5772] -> 5771.12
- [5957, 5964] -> 5962.93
